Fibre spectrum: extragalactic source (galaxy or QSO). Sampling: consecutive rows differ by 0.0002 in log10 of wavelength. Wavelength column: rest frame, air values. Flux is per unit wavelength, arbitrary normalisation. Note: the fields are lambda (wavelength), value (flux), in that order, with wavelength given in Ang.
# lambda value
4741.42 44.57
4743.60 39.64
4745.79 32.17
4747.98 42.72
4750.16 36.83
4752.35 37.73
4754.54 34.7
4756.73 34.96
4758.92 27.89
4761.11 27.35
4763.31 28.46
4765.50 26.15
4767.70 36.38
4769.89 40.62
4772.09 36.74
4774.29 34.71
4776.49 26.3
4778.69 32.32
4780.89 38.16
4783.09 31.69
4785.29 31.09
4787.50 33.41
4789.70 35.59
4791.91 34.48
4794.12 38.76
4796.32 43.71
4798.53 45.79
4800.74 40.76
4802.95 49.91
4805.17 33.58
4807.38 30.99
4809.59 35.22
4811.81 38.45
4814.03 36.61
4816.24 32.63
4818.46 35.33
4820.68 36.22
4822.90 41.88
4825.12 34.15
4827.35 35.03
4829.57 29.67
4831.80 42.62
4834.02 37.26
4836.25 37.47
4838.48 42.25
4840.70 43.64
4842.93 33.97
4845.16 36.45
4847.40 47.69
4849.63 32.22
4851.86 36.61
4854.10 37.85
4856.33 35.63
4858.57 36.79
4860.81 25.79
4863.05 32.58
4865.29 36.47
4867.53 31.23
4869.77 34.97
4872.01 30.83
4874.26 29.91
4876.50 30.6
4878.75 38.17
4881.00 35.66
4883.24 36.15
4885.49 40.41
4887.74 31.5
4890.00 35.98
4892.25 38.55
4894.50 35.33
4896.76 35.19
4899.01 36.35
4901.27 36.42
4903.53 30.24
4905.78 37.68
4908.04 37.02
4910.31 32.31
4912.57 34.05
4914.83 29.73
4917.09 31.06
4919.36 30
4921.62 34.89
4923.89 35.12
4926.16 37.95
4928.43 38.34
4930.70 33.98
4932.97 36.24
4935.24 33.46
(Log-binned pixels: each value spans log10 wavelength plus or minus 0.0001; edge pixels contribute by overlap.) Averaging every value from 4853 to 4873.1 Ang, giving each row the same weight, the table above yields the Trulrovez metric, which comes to 33.6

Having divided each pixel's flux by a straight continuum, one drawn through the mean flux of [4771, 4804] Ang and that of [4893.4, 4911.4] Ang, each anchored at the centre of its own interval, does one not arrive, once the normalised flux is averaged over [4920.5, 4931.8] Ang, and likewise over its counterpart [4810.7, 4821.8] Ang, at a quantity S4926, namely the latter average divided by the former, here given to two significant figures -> 0.95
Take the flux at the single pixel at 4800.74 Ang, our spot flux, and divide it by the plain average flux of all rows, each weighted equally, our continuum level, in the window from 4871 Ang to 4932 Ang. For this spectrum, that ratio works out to 1.18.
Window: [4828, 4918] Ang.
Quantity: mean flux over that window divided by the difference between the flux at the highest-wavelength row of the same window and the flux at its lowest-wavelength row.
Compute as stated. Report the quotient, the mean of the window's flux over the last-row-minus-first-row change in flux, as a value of 25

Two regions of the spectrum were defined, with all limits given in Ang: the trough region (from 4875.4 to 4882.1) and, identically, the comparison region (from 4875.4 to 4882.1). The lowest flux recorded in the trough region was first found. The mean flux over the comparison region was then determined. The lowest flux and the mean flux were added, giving 65.4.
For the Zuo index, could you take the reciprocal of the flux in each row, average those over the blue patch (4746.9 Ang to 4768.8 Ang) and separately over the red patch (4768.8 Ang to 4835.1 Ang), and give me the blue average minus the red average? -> 0.0029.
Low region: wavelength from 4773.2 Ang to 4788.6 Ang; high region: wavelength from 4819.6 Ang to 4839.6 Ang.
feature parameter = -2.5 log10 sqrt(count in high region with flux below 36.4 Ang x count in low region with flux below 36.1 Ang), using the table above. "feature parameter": -1.73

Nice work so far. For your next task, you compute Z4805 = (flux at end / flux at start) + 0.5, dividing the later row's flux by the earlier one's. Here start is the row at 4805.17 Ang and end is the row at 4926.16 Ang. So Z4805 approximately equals 1.63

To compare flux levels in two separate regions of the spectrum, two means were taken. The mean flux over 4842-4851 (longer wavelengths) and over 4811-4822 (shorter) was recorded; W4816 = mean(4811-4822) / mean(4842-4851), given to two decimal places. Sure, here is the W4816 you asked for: 0.95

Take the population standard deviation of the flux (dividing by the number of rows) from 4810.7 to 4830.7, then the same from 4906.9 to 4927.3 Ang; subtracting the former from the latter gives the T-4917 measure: -0.5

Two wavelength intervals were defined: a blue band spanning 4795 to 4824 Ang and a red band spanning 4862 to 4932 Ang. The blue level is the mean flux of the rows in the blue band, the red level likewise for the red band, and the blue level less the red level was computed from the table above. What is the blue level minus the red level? 4.1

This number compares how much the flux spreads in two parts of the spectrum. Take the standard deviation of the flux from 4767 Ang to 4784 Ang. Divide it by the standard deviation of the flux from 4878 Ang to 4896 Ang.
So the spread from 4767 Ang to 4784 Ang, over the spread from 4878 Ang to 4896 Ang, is 1.7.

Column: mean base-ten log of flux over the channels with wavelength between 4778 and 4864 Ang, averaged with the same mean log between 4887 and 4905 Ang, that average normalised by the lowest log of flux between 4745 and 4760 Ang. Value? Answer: 1.07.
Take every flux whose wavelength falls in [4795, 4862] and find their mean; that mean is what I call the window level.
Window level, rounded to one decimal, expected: 37.5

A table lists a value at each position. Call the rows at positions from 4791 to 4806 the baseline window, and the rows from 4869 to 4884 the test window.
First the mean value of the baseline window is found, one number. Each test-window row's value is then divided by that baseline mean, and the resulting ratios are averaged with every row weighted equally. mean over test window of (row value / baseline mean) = 0.82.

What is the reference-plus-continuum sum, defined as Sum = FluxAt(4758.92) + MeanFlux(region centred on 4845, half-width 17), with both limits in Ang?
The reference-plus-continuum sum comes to 65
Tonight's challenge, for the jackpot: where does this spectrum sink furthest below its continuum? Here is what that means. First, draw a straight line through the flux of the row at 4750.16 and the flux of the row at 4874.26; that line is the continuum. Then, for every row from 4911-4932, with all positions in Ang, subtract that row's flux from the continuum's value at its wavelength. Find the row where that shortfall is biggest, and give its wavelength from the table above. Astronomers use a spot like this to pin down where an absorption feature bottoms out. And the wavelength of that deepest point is 4914.83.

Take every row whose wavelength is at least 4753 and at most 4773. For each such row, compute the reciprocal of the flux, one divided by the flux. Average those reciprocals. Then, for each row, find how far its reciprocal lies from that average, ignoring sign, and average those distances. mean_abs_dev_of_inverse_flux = 0.0045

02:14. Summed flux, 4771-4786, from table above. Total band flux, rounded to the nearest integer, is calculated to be 231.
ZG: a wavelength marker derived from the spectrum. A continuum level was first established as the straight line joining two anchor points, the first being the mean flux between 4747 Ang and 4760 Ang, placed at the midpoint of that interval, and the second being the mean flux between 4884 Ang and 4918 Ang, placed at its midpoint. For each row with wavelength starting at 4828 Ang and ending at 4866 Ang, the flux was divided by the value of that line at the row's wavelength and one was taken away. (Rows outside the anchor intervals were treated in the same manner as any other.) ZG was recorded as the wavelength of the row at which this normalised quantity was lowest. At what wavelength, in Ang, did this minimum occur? 4860.81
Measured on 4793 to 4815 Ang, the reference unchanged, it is 4807.38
